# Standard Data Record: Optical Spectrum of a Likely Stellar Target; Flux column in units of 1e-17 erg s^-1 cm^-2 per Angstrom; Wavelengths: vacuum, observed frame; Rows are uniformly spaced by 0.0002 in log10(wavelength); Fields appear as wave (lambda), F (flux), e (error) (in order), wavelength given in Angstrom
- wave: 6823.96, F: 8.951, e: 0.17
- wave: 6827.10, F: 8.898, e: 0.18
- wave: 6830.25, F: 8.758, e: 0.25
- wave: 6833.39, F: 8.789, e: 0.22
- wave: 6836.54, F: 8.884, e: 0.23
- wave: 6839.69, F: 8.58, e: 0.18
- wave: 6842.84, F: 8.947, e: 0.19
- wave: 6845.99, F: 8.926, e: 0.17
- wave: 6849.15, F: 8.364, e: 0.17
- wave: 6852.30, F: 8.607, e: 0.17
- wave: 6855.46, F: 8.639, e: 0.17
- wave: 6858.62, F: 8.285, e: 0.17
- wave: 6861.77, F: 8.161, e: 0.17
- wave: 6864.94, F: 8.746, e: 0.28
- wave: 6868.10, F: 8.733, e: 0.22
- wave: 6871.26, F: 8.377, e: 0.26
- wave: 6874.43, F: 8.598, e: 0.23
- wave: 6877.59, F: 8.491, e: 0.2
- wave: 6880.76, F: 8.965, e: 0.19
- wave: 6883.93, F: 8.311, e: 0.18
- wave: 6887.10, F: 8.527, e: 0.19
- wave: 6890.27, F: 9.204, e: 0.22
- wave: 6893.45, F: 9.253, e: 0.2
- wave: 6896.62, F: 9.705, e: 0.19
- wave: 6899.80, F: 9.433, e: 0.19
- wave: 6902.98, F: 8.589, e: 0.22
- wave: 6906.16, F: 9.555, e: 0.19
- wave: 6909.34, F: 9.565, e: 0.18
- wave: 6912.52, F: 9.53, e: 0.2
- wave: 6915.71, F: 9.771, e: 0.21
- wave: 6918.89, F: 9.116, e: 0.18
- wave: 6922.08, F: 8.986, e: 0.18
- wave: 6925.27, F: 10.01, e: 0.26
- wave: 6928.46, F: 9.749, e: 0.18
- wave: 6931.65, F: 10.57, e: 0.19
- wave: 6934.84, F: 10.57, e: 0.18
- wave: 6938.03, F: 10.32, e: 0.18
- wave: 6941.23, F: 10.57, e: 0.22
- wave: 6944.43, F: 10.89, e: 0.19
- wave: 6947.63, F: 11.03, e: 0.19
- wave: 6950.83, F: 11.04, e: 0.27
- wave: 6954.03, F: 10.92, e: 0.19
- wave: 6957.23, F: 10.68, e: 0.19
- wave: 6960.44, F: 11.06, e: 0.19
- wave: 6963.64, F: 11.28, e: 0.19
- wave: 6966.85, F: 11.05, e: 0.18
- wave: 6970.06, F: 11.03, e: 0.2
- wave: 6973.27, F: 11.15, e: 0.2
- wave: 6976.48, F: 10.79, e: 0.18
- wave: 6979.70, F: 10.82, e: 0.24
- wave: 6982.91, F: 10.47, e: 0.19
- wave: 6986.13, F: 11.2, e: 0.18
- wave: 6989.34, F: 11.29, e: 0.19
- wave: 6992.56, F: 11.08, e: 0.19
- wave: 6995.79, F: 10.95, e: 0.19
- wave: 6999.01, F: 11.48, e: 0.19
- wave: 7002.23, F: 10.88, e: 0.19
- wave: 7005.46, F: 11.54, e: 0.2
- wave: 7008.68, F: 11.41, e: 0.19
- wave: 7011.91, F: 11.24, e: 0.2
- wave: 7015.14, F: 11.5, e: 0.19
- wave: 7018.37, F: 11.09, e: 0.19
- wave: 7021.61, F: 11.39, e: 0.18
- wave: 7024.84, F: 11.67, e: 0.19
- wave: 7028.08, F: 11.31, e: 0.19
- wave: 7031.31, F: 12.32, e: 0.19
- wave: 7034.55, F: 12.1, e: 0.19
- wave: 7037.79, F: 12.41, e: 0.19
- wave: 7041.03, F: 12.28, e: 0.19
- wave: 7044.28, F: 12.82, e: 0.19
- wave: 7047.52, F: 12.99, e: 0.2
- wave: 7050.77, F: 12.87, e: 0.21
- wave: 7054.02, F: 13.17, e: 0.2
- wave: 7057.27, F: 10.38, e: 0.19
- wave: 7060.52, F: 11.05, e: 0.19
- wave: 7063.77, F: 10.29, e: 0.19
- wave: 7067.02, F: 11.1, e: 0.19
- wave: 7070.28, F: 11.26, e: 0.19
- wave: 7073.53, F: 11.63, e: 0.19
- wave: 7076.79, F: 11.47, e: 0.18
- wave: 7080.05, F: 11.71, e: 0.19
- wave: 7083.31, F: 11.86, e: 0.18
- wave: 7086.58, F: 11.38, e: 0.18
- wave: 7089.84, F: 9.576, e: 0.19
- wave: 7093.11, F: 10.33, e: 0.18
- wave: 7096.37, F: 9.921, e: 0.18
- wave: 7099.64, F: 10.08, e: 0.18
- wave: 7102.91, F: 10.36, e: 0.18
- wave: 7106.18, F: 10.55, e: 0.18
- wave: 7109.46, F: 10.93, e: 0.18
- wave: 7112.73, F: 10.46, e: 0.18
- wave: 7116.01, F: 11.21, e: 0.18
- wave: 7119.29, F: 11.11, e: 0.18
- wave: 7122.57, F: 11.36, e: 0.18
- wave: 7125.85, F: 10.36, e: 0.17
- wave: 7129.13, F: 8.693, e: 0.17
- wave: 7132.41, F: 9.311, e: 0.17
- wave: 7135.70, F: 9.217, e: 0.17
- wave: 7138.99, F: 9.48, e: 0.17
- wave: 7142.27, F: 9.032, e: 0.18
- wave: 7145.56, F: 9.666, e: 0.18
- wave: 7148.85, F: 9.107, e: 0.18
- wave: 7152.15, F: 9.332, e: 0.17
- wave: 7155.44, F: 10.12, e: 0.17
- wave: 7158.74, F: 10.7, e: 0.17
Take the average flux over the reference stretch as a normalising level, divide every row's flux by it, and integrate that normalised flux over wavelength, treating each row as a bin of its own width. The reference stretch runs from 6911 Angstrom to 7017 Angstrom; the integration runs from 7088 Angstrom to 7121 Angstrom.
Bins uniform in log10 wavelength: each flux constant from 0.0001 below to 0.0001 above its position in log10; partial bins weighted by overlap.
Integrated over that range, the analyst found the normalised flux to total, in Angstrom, 32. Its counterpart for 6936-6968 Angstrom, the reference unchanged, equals 32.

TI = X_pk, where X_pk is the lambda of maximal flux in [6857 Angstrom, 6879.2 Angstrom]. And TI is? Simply 6864.94 Angstrom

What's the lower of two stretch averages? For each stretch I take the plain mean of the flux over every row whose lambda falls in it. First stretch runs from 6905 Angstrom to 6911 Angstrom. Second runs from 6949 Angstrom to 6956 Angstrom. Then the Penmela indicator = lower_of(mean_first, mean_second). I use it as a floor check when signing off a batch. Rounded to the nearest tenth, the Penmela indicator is 9.6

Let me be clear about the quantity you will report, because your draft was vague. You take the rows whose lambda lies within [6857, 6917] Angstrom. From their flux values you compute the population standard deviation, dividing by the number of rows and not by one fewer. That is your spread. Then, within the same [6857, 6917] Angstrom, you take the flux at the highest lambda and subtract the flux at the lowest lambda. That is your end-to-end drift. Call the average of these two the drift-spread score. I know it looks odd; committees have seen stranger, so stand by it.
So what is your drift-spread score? 1.0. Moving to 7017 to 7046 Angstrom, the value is 1.1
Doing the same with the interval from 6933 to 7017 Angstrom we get 0.6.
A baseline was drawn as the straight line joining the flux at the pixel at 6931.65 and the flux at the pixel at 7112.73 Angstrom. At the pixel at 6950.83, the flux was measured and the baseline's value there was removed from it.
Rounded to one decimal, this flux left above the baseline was 0.5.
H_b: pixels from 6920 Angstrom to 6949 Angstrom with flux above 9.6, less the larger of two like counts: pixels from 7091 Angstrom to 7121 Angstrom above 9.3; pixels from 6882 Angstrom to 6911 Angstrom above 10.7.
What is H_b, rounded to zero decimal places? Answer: -1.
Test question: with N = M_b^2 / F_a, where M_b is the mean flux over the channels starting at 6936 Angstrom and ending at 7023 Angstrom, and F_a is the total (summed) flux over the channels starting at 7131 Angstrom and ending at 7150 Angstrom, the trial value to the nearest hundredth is 2.18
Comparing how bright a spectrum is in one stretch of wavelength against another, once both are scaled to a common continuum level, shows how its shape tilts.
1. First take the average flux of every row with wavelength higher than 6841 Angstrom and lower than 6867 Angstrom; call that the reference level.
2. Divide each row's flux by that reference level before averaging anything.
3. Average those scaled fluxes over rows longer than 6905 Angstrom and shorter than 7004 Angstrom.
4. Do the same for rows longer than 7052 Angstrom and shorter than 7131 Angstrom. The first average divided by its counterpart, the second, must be 0.97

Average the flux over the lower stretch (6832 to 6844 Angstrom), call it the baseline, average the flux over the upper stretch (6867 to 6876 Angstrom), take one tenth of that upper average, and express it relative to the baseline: 0.097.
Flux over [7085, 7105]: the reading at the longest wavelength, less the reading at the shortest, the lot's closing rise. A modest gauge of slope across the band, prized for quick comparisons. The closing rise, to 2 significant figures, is -1.0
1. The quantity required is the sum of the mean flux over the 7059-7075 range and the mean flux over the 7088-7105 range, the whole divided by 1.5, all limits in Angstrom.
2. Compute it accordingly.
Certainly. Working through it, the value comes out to 14.1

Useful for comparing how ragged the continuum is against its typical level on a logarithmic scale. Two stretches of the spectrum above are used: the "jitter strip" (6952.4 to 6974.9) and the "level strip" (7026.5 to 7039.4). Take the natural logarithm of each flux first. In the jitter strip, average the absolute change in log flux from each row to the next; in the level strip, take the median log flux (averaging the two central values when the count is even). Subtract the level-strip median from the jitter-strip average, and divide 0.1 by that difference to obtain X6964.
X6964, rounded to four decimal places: -0.0403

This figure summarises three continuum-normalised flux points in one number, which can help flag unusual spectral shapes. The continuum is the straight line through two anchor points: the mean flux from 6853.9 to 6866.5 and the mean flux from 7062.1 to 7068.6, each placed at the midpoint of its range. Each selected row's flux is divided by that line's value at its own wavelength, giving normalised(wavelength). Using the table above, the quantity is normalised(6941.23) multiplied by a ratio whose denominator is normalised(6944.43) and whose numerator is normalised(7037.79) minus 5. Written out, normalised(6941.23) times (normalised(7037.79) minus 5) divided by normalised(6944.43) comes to -3.71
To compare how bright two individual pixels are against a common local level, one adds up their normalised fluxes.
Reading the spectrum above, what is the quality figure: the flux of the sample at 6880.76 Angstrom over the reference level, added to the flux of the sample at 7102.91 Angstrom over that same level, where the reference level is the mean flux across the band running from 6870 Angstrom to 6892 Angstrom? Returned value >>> 2.2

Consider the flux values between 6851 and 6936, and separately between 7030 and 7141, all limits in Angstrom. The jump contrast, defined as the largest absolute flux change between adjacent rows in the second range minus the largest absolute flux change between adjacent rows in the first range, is 1.8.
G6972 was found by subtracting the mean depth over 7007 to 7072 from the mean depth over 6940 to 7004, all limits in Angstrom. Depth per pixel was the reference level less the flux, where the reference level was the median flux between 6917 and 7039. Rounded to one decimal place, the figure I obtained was 0.7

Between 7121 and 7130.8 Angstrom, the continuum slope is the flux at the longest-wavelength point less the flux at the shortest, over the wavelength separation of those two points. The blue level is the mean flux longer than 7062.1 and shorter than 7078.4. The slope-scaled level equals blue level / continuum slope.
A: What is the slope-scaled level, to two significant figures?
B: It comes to -27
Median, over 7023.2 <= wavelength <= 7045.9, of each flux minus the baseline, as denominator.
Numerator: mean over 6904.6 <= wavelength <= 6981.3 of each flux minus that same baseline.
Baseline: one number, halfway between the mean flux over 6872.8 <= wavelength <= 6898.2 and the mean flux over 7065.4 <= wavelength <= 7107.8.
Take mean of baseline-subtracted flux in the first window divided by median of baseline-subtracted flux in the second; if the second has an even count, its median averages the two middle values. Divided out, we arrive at 0.23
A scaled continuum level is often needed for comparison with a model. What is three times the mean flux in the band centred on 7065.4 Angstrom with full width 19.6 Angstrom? 33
